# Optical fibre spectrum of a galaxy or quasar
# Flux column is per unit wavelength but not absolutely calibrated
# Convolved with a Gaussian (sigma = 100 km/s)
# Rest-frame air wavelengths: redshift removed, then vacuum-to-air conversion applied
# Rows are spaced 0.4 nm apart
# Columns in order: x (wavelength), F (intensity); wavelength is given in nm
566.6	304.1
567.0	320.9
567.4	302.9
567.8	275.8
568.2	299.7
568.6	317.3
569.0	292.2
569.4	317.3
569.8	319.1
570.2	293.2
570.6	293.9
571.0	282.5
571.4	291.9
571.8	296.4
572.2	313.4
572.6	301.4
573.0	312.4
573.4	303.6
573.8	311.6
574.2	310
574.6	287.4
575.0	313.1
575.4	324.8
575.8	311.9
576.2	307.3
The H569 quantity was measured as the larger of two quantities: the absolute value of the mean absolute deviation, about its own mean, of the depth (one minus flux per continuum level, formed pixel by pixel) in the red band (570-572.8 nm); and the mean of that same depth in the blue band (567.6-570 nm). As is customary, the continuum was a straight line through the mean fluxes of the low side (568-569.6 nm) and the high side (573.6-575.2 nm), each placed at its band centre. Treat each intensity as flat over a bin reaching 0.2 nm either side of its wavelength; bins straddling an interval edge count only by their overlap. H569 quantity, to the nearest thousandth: 0.022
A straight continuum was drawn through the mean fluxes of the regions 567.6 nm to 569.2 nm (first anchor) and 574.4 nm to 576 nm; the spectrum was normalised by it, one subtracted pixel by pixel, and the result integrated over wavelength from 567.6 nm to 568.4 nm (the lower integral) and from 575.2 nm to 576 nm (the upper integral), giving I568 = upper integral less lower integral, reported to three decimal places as 0.042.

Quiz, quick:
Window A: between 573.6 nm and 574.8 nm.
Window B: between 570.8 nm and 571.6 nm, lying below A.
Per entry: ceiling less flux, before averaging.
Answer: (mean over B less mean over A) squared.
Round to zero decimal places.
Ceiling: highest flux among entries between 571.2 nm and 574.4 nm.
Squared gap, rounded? 250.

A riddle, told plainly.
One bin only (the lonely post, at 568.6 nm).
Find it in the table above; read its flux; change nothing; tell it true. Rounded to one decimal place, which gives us 317.3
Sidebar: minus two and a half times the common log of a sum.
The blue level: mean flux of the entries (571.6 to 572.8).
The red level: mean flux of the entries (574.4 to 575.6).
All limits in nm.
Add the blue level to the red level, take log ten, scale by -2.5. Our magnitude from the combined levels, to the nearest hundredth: -6.97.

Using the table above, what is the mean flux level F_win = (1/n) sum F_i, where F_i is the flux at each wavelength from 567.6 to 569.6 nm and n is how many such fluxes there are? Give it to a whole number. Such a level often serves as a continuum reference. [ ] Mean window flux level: 300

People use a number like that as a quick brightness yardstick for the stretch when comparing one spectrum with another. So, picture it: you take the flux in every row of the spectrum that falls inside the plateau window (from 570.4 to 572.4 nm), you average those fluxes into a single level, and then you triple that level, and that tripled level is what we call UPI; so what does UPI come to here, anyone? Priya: 887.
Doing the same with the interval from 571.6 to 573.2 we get 918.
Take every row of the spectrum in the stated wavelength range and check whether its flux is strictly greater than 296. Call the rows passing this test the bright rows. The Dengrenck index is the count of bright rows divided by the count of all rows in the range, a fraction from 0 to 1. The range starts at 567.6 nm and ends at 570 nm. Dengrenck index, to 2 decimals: 0.67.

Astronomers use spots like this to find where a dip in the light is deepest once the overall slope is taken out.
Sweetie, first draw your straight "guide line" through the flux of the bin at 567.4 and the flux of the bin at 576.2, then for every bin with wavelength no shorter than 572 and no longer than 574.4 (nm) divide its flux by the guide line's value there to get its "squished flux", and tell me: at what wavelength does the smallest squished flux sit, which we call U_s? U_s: 572.6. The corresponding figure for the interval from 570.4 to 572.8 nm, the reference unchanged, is 571.0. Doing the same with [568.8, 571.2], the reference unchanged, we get 571.0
